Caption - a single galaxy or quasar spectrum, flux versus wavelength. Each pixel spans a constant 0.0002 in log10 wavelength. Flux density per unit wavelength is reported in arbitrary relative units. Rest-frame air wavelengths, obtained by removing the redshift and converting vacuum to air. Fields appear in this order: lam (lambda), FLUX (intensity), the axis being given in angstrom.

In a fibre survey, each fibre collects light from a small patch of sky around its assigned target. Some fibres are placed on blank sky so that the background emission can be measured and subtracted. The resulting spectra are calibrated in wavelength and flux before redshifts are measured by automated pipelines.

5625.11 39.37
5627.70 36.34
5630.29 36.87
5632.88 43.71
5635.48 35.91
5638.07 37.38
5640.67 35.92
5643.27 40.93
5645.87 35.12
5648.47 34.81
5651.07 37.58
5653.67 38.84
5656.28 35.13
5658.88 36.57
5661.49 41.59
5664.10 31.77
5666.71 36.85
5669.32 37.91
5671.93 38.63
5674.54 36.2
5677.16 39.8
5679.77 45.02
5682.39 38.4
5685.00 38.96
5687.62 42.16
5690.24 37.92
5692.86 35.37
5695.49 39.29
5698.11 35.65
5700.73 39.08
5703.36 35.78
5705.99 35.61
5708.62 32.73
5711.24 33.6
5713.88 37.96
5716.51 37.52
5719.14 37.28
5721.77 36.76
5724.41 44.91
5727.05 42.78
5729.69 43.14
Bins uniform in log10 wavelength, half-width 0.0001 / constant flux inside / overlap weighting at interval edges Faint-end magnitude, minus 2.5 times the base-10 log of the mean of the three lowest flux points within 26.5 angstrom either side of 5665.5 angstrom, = -3.83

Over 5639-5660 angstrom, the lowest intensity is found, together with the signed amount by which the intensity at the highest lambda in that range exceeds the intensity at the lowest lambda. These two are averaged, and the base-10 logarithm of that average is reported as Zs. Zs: 1.25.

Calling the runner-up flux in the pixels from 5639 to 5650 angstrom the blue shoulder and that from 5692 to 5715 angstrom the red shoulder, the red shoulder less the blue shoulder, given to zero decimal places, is 3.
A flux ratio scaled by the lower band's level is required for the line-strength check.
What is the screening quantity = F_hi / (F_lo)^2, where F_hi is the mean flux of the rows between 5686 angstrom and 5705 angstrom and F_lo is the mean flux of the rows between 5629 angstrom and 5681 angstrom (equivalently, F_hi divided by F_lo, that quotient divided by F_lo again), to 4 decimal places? 0.0265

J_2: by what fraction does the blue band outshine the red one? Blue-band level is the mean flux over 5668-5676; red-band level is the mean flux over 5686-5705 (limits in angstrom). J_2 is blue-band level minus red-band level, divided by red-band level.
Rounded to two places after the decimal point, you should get -0.01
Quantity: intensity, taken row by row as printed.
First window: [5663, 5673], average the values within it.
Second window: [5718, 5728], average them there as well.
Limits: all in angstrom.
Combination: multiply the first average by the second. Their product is 1467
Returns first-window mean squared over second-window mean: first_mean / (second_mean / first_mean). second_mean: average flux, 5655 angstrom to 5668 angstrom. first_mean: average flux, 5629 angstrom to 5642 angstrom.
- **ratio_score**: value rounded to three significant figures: 39.6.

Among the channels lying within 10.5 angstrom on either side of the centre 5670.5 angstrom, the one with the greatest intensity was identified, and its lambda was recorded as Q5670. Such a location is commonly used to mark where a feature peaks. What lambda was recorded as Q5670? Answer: 5679.77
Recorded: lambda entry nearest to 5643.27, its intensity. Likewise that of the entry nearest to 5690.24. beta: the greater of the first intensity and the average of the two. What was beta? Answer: 40.9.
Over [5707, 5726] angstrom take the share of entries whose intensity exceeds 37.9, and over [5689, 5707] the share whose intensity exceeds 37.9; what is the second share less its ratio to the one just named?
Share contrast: -1.1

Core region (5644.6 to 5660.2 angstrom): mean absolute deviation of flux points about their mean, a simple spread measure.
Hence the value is 1.3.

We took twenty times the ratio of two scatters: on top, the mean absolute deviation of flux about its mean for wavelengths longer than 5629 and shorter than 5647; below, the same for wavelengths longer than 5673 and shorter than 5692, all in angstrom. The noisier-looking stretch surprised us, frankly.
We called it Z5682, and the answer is 23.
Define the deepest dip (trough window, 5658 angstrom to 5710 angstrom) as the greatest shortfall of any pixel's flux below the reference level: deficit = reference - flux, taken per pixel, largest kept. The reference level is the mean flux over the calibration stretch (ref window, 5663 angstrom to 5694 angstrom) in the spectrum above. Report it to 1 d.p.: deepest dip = 6.5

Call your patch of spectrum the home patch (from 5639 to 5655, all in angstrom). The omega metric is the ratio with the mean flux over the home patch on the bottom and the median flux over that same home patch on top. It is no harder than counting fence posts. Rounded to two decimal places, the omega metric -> 0.99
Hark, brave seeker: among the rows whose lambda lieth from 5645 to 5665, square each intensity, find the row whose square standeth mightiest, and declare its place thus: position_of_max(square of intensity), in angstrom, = 5661.49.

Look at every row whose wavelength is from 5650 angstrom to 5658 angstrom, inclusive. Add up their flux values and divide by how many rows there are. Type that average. 37.2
